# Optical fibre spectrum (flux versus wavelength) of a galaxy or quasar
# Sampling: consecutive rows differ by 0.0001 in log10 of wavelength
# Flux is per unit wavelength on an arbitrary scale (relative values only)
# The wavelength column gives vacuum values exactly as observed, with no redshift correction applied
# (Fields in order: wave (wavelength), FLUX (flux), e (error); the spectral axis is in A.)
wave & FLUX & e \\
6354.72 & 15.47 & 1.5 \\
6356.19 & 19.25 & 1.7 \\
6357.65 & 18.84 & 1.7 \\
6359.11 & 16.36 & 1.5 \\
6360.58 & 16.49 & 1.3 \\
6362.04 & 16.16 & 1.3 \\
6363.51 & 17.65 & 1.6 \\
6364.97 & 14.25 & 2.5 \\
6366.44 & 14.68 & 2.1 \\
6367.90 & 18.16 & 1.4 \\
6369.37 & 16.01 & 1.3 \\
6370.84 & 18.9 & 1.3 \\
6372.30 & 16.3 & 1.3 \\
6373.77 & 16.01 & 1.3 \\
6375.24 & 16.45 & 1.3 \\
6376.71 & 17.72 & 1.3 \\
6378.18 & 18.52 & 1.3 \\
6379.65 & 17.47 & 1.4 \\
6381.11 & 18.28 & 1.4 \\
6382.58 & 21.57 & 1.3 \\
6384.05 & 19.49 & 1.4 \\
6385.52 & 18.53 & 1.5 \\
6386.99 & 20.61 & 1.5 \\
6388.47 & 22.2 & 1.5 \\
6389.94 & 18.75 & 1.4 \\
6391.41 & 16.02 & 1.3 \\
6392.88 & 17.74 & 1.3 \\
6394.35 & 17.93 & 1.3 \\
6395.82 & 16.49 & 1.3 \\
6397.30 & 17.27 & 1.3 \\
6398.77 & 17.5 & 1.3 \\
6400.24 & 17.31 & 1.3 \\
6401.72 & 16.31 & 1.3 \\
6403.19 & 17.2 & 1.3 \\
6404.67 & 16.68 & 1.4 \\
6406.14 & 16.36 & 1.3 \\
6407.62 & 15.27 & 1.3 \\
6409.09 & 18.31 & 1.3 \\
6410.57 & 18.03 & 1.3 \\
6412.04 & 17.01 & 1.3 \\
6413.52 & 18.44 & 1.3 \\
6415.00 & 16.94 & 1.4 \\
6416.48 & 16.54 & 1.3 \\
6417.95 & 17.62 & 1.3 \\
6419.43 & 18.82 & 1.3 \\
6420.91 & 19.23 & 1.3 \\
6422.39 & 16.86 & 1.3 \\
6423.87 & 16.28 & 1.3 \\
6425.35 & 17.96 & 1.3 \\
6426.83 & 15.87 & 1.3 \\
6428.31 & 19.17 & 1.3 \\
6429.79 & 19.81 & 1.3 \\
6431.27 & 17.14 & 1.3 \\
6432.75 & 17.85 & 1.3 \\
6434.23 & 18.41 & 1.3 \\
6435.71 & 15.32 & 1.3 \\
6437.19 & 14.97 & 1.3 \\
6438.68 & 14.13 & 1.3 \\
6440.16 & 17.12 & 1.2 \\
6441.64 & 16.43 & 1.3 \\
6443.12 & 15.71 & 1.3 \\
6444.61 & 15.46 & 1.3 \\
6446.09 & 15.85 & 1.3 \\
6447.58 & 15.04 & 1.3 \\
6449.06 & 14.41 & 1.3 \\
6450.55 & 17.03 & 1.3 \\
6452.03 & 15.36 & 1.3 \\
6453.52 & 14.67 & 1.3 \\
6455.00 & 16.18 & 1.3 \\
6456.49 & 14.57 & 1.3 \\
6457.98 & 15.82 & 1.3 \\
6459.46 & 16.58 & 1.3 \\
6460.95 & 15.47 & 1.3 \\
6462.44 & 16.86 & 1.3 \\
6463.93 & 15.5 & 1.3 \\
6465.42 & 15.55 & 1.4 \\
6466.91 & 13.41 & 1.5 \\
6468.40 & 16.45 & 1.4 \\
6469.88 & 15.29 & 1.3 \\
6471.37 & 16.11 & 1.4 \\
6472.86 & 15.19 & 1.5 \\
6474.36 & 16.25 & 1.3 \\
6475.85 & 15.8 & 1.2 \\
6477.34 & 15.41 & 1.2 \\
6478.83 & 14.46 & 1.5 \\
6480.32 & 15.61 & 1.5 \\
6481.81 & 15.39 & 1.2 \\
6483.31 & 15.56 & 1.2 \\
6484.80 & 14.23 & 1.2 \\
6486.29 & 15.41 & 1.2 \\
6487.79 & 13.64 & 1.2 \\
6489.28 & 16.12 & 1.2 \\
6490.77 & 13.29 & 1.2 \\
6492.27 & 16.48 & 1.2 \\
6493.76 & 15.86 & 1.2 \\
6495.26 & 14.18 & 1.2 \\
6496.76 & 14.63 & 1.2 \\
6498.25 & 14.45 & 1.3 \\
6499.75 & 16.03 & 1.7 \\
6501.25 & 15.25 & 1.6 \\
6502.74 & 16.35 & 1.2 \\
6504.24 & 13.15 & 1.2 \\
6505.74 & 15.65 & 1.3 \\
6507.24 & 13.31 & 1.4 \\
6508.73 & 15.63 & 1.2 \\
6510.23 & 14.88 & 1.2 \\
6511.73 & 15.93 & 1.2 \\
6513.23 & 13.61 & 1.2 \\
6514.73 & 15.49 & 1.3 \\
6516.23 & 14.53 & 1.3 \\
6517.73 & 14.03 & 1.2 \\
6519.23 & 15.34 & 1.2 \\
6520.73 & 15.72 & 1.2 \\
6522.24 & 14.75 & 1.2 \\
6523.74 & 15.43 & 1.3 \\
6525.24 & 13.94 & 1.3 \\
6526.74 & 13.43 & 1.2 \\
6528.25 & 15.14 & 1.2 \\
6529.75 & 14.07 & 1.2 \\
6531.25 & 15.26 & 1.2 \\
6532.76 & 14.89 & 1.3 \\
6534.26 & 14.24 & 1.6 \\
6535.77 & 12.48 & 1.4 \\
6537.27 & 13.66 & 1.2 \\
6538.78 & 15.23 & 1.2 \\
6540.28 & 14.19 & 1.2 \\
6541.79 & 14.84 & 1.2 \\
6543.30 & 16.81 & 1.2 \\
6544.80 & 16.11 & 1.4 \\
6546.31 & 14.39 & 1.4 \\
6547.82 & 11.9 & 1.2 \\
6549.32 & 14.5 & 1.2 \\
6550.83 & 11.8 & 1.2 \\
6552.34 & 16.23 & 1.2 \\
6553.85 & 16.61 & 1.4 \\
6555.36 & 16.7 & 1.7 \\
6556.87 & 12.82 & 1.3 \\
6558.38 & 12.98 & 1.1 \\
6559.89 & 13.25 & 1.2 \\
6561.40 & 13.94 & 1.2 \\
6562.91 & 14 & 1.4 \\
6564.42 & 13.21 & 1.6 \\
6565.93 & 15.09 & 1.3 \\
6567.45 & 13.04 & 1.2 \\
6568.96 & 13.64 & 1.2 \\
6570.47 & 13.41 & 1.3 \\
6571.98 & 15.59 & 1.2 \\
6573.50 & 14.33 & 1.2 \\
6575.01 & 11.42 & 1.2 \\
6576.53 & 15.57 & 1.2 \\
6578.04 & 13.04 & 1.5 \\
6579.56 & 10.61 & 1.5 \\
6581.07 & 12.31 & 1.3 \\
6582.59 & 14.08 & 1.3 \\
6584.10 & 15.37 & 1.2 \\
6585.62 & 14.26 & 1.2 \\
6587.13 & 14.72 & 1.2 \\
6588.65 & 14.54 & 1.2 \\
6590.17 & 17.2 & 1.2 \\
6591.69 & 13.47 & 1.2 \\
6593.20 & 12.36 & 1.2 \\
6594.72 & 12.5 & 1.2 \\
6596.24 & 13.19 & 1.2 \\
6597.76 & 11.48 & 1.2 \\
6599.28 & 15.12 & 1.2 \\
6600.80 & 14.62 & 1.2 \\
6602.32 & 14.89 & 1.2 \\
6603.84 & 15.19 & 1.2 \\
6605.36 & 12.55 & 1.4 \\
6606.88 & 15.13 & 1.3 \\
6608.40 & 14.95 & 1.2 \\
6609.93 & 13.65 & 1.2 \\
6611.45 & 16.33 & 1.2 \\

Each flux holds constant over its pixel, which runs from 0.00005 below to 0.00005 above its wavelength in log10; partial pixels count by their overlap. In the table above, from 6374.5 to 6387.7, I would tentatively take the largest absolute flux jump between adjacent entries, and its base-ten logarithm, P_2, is 0.517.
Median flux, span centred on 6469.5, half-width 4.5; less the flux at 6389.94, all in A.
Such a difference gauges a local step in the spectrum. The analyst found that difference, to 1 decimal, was -3.3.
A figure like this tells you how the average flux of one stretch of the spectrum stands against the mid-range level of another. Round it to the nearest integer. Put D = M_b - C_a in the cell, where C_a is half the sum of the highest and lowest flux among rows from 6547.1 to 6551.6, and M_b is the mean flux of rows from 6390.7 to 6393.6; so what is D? 4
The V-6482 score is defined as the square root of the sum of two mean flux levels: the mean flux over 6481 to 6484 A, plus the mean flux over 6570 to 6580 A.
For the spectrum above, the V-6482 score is 5.38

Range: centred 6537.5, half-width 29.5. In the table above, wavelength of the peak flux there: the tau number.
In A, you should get 6543.30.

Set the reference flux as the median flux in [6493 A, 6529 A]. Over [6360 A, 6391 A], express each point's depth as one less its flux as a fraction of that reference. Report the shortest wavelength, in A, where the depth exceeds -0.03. 6364.97 A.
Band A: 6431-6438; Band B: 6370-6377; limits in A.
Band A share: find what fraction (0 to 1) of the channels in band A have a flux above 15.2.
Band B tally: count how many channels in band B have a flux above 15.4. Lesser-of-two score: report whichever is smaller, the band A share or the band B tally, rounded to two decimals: 0.80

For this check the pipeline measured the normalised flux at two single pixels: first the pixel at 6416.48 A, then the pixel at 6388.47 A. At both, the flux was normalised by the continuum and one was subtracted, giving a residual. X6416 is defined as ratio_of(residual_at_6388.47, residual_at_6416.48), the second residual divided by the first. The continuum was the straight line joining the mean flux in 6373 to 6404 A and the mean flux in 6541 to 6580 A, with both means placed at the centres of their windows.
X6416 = -4.6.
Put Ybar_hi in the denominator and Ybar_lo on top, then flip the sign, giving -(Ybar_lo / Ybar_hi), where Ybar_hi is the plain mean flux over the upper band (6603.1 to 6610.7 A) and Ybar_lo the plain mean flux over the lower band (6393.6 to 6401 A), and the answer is -1.21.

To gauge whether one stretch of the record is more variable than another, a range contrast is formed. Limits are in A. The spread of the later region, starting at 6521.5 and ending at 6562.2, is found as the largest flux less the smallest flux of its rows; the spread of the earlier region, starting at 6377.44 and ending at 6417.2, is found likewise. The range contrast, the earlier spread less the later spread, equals 1.9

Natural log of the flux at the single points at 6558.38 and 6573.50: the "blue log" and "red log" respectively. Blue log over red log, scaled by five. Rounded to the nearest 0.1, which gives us 4.8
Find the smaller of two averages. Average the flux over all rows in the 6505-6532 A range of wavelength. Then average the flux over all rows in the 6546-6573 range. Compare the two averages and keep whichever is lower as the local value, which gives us 14.1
